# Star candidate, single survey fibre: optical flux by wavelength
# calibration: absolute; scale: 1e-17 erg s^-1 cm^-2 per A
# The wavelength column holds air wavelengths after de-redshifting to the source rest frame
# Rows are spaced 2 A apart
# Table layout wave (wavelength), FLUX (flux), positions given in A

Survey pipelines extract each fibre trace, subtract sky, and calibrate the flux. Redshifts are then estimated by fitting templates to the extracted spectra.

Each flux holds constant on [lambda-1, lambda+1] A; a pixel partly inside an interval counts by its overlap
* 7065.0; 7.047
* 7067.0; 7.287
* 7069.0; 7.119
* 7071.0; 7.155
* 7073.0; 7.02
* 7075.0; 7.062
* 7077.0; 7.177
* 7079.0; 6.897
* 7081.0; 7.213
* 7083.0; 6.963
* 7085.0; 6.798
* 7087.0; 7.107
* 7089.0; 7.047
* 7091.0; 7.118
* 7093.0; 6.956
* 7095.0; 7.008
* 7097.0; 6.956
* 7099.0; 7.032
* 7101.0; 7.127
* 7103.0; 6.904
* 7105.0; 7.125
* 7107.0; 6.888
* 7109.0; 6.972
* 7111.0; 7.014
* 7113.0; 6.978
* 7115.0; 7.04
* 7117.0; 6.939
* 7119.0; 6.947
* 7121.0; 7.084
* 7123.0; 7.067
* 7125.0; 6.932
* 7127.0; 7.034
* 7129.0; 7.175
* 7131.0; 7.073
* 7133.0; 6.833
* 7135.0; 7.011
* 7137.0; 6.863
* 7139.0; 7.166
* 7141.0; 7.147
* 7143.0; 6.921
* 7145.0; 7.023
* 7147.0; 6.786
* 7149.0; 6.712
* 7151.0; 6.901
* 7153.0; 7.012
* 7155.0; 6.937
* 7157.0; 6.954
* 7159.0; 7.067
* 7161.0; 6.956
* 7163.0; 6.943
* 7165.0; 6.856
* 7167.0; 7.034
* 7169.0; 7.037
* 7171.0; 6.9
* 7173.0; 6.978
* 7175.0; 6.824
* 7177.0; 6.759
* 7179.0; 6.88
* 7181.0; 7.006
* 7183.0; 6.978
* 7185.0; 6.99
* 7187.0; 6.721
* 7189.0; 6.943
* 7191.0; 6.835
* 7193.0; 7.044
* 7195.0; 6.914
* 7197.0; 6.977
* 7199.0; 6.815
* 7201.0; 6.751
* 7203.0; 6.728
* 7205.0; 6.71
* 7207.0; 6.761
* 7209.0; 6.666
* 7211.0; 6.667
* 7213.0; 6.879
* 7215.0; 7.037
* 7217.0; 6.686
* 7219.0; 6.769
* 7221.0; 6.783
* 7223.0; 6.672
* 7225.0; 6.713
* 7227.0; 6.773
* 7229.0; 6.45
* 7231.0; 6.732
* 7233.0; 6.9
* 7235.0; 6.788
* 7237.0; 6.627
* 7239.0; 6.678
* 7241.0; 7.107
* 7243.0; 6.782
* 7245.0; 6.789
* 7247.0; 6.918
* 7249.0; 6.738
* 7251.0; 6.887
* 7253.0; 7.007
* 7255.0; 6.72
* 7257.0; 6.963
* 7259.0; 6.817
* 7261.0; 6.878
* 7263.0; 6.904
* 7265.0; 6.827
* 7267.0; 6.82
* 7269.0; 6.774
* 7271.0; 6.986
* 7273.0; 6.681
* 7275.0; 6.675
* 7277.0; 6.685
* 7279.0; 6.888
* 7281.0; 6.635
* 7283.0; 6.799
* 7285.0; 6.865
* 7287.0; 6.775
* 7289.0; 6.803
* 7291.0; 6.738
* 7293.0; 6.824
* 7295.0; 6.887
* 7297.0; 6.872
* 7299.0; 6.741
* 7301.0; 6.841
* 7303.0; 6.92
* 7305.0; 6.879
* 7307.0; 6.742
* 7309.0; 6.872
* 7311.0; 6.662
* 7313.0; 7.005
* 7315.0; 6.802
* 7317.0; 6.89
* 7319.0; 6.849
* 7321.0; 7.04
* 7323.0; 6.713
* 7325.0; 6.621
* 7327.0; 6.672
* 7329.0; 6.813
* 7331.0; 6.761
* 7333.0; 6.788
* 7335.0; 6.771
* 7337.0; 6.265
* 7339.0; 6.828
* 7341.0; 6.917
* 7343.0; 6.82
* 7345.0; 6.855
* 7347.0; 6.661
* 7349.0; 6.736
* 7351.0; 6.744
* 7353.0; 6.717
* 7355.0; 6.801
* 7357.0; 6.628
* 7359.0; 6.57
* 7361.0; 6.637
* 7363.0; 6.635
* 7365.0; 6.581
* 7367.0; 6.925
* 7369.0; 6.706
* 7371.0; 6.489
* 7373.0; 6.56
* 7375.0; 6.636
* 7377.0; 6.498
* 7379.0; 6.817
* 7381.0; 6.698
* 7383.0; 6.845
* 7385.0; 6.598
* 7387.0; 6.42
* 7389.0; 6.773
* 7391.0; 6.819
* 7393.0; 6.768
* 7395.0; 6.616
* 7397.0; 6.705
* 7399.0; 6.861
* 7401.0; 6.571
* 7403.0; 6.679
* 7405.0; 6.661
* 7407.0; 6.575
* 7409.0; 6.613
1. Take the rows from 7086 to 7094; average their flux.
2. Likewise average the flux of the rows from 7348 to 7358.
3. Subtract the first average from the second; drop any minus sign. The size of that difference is 0.33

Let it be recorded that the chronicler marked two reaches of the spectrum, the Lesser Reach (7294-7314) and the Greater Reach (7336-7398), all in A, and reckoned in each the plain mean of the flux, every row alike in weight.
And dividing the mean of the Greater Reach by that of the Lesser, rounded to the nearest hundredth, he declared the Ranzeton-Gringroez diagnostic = 0.98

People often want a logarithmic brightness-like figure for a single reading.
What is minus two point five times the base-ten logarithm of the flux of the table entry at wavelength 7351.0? -2.07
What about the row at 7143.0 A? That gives -2.10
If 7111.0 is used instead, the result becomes -2.11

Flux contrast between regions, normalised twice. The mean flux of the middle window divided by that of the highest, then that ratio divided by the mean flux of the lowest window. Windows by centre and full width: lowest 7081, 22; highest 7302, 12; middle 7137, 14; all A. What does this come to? 0.145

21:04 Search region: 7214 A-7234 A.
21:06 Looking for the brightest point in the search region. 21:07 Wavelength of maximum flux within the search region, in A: 7215.0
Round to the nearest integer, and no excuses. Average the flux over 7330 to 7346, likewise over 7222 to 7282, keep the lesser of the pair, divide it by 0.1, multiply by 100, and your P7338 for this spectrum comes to 6751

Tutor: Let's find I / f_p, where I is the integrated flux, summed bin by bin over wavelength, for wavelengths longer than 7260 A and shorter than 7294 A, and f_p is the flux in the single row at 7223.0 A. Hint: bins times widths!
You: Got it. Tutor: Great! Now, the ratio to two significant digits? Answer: 35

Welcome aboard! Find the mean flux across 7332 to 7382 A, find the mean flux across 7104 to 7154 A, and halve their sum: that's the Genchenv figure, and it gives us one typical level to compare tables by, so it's 6.84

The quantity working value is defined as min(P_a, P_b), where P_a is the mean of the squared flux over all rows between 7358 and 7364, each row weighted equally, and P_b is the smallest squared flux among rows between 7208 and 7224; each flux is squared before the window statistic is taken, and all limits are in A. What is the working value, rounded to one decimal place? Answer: 43.7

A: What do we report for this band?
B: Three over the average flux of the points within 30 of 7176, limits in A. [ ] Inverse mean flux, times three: 0.435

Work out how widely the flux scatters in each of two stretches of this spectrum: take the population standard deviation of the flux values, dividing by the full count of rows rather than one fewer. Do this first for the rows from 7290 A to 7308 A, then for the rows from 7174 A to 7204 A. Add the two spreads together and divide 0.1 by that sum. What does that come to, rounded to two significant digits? 0.58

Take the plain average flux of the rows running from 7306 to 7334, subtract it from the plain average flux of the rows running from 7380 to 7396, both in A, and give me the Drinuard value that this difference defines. -0.110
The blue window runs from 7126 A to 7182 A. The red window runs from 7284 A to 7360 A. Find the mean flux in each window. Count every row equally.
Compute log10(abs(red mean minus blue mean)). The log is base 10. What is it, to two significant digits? -0.76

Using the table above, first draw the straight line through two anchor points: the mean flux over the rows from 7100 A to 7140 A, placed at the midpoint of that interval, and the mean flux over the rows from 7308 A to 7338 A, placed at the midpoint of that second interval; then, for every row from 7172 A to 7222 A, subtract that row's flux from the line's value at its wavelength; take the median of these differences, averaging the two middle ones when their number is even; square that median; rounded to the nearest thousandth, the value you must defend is 0.010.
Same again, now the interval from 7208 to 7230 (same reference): 0.029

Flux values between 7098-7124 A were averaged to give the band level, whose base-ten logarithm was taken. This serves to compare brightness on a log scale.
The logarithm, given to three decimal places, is 0.846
